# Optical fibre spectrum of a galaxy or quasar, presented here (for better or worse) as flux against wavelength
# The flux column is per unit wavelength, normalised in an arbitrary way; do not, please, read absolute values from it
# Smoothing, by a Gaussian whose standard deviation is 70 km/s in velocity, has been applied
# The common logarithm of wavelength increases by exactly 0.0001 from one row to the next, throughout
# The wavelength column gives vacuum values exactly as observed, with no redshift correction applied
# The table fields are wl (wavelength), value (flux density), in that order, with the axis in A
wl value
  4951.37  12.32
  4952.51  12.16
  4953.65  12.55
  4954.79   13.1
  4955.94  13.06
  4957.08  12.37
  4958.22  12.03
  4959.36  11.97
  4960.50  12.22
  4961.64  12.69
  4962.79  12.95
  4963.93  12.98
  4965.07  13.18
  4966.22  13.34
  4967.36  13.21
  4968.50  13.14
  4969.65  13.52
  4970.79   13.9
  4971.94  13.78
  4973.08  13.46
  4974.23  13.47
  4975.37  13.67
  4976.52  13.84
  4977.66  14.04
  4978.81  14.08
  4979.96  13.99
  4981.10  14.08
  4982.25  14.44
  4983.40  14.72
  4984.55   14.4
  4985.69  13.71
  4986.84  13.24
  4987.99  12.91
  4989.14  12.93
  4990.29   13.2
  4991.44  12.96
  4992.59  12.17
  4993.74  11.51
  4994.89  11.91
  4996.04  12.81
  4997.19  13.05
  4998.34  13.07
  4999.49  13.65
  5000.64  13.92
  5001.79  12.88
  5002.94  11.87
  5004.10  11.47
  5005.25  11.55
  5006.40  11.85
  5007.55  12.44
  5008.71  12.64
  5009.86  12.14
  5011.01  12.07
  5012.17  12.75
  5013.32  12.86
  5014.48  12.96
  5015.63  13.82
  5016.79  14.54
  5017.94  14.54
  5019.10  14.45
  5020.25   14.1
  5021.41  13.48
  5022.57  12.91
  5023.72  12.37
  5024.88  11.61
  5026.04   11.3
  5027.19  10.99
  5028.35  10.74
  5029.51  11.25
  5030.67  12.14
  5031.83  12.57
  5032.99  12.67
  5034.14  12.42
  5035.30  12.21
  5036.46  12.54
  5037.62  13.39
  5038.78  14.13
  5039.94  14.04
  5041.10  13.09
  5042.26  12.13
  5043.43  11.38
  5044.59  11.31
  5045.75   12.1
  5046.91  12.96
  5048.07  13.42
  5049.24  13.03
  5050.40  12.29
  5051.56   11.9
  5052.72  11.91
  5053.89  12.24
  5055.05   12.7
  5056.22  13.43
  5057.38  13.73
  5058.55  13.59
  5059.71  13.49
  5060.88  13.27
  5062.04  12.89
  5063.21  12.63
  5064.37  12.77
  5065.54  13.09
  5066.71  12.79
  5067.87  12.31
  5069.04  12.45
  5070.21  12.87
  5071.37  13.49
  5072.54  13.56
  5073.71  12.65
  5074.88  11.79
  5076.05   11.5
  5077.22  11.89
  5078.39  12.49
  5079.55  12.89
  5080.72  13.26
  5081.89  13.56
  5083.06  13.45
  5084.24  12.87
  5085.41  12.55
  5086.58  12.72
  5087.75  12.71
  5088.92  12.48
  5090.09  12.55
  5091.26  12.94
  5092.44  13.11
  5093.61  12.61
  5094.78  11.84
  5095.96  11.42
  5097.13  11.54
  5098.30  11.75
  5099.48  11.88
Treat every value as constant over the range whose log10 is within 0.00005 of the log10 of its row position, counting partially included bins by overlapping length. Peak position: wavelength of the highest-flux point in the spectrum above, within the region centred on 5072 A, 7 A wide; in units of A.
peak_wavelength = 5072.54 A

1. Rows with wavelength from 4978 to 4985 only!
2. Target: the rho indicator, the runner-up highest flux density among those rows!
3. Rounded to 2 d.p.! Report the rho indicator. 14.44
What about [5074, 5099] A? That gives 13.45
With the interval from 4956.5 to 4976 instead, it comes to 13.78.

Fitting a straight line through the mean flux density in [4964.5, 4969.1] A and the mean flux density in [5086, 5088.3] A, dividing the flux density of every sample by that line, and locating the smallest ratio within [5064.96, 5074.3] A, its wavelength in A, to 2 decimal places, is 5067.87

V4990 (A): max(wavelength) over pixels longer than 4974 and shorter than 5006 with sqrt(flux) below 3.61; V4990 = 5005.25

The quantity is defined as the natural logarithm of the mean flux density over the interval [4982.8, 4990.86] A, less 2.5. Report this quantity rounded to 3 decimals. 0.109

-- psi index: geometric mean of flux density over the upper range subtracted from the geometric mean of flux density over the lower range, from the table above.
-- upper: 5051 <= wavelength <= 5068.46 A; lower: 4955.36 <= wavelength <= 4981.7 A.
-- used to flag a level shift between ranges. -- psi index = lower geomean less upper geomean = 0.41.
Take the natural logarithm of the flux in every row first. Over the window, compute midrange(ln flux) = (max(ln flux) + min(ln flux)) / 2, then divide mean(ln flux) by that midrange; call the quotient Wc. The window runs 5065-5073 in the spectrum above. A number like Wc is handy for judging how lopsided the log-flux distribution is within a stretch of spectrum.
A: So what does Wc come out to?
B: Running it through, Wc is 1.00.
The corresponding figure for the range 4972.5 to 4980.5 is 1.00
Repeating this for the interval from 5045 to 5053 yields 1.00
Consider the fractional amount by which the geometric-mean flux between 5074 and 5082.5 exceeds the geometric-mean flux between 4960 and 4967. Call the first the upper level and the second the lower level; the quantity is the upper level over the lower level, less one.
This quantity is -0.03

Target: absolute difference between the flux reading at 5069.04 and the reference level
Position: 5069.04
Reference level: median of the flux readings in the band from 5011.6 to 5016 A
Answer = 0.5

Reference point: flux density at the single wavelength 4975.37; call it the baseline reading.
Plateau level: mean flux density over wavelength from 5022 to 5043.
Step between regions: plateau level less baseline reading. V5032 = -1.3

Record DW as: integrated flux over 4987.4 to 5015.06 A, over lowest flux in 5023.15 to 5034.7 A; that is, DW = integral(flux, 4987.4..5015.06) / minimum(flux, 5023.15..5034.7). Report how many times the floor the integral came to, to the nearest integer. 32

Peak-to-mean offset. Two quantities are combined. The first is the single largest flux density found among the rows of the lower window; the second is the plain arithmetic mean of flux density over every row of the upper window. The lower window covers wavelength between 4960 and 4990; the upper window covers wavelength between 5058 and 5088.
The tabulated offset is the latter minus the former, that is -1.9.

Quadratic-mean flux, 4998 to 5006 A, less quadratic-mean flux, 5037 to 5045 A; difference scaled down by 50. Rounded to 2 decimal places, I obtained 0.00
